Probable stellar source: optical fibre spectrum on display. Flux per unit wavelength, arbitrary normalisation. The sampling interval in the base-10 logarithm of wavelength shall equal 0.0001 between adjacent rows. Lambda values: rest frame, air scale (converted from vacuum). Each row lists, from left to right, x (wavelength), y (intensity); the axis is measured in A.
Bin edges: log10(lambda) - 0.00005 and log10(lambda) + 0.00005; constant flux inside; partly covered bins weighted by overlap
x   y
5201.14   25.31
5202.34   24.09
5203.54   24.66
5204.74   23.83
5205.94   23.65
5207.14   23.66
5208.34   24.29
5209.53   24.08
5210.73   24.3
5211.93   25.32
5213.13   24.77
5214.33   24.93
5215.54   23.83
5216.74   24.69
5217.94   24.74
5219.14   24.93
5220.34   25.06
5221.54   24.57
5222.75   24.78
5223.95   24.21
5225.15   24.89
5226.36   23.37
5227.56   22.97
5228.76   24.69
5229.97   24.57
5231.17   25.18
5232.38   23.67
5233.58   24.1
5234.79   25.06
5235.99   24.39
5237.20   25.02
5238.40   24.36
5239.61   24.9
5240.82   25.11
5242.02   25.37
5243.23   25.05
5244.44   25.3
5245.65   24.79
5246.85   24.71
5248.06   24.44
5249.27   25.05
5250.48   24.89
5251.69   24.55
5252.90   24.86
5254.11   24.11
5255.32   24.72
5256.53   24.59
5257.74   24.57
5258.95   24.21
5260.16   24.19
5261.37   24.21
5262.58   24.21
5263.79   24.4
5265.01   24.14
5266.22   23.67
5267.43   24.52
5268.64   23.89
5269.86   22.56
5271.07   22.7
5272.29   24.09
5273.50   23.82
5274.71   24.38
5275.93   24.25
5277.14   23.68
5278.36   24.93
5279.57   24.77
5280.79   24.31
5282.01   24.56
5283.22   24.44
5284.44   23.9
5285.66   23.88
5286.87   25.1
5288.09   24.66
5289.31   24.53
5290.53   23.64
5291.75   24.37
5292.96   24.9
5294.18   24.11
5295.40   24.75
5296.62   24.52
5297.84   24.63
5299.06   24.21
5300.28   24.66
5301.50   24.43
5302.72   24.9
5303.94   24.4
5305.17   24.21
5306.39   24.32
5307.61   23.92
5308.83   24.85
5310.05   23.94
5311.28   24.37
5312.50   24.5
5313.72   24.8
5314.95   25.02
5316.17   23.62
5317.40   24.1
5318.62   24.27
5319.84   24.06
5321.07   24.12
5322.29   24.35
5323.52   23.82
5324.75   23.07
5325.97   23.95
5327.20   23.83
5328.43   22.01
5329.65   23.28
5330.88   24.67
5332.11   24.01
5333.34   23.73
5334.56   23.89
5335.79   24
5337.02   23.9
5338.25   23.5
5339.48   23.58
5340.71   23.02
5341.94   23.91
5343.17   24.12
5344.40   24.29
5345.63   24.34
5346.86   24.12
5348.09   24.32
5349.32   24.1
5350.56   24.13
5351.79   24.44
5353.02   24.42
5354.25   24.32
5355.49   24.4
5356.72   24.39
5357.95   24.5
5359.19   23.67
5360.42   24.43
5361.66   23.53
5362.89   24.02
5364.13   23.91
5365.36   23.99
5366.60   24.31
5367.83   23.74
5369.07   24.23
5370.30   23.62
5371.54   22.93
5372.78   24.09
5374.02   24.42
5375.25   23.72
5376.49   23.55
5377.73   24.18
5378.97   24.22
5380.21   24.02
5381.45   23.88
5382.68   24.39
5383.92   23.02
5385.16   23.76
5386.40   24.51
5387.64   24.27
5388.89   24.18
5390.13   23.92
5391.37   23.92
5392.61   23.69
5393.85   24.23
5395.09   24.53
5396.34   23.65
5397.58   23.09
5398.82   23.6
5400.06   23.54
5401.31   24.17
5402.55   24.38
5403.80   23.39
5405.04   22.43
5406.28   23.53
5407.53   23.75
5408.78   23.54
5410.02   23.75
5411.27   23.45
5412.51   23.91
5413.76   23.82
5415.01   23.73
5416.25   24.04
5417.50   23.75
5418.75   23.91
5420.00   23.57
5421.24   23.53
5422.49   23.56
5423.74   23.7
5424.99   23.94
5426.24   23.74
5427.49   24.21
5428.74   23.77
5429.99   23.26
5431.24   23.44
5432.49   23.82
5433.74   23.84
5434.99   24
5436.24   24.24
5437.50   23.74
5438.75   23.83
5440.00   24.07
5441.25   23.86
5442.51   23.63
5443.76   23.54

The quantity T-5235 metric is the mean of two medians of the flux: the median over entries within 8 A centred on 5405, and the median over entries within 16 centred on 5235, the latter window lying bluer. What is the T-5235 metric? 24.1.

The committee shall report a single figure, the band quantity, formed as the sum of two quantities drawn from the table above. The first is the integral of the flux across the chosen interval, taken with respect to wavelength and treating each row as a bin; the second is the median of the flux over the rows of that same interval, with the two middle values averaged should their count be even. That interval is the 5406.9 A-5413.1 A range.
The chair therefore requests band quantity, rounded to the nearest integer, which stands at 171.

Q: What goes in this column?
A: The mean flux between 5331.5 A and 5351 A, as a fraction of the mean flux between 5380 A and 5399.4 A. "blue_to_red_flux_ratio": 1.00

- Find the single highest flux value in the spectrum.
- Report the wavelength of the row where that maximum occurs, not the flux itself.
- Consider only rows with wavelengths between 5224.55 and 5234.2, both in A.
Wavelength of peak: 5231.17 A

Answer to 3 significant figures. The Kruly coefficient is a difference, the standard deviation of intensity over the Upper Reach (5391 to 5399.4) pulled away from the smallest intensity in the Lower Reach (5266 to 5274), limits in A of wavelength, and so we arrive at 22.1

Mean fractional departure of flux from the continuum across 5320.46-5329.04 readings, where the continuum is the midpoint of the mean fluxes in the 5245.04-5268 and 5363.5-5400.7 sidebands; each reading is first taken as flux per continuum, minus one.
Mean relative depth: -0.024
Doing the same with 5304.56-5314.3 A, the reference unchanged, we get 0.007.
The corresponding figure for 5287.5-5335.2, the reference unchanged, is 0.000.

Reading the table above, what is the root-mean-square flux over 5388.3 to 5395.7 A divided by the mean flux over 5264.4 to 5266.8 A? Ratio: 1.01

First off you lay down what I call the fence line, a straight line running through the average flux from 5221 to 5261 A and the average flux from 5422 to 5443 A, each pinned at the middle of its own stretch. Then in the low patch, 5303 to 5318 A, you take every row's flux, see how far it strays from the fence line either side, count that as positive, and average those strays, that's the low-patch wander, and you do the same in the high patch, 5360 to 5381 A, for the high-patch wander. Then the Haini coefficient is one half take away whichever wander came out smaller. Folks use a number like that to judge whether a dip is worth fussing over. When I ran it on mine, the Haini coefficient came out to 0.20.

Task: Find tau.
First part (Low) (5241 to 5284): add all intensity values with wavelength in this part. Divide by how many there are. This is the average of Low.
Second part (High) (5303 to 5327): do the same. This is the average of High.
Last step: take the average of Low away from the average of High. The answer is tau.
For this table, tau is -0.18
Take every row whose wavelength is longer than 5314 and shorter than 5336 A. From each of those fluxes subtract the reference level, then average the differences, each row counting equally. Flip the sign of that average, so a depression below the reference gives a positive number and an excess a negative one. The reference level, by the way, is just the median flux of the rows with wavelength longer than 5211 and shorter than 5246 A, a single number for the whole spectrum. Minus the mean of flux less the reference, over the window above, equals 0.9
